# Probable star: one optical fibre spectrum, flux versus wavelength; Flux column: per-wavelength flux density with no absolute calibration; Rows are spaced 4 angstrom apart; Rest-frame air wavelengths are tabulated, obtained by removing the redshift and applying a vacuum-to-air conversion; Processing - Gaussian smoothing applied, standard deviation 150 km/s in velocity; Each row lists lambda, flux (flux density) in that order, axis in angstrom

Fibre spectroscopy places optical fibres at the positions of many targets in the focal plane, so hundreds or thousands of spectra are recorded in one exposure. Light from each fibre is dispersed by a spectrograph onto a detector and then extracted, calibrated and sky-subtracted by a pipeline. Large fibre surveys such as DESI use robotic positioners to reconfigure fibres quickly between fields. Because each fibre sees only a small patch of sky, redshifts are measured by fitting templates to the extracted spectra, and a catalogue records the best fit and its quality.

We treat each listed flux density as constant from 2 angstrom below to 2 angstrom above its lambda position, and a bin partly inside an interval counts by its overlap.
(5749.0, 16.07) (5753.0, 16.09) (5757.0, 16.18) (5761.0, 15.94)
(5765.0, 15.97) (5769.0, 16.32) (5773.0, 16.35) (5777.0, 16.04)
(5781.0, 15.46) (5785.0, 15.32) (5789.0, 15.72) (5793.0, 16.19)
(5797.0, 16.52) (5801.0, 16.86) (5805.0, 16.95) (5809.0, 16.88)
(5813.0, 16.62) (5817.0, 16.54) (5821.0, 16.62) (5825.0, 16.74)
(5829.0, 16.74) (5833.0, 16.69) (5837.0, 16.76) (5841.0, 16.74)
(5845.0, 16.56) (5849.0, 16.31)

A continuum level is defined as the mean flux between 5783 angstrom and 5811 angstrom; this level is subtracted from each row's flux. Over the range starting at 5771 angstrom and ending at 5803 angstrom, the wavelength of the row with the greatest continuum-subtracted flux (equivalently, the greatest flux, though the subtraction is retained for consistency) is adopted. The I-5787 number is 5801.0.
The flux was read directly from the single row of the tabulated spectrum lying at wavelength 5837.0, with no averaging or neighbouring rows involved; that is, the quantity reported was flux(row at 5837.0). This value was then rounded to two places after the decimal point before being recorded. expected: 16.76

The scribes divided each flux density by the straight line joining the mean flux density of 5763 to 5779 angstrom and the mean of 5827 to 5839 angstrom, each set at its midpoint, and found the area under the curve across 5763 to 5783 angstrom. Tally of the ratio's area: 20 angstrom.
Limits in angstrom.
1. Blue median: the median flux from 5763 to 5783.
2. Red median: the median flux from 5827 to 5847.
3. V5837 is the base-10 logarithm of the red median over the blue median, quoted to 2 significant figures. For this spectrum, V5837 0.019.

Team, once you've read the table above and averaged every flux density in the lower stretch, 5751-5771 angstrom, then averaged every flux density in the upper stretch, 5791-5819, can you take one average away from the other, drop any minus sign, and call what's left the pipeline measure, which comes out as 0.55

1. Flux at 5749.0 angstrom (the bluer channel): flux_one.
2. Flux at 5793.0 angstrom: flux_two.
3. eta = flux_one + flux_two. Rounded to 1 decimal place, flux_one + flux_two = 32.3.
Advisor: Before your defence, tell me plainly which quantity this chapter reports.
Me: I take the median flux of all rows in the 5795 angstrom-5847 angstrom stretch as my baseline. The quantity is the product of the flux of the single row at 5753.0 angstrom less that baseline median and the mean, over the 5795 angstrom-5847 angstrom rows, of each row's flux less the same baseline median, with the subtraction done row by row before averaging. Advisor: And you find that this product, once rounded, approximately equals 0.020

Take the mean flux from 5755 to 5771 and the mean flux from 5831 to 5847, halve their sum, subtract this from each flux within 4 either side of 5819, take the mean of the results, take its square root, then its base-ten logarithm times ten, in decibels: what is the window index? -3.7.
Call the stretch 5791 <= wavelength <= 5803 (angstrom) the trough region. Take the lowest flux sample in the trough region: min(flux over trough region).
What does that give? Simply 16.19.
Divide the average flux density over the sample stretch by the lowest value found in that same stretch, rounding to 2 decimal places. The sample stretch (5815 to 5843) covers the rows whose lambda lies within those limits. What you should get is 1.01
